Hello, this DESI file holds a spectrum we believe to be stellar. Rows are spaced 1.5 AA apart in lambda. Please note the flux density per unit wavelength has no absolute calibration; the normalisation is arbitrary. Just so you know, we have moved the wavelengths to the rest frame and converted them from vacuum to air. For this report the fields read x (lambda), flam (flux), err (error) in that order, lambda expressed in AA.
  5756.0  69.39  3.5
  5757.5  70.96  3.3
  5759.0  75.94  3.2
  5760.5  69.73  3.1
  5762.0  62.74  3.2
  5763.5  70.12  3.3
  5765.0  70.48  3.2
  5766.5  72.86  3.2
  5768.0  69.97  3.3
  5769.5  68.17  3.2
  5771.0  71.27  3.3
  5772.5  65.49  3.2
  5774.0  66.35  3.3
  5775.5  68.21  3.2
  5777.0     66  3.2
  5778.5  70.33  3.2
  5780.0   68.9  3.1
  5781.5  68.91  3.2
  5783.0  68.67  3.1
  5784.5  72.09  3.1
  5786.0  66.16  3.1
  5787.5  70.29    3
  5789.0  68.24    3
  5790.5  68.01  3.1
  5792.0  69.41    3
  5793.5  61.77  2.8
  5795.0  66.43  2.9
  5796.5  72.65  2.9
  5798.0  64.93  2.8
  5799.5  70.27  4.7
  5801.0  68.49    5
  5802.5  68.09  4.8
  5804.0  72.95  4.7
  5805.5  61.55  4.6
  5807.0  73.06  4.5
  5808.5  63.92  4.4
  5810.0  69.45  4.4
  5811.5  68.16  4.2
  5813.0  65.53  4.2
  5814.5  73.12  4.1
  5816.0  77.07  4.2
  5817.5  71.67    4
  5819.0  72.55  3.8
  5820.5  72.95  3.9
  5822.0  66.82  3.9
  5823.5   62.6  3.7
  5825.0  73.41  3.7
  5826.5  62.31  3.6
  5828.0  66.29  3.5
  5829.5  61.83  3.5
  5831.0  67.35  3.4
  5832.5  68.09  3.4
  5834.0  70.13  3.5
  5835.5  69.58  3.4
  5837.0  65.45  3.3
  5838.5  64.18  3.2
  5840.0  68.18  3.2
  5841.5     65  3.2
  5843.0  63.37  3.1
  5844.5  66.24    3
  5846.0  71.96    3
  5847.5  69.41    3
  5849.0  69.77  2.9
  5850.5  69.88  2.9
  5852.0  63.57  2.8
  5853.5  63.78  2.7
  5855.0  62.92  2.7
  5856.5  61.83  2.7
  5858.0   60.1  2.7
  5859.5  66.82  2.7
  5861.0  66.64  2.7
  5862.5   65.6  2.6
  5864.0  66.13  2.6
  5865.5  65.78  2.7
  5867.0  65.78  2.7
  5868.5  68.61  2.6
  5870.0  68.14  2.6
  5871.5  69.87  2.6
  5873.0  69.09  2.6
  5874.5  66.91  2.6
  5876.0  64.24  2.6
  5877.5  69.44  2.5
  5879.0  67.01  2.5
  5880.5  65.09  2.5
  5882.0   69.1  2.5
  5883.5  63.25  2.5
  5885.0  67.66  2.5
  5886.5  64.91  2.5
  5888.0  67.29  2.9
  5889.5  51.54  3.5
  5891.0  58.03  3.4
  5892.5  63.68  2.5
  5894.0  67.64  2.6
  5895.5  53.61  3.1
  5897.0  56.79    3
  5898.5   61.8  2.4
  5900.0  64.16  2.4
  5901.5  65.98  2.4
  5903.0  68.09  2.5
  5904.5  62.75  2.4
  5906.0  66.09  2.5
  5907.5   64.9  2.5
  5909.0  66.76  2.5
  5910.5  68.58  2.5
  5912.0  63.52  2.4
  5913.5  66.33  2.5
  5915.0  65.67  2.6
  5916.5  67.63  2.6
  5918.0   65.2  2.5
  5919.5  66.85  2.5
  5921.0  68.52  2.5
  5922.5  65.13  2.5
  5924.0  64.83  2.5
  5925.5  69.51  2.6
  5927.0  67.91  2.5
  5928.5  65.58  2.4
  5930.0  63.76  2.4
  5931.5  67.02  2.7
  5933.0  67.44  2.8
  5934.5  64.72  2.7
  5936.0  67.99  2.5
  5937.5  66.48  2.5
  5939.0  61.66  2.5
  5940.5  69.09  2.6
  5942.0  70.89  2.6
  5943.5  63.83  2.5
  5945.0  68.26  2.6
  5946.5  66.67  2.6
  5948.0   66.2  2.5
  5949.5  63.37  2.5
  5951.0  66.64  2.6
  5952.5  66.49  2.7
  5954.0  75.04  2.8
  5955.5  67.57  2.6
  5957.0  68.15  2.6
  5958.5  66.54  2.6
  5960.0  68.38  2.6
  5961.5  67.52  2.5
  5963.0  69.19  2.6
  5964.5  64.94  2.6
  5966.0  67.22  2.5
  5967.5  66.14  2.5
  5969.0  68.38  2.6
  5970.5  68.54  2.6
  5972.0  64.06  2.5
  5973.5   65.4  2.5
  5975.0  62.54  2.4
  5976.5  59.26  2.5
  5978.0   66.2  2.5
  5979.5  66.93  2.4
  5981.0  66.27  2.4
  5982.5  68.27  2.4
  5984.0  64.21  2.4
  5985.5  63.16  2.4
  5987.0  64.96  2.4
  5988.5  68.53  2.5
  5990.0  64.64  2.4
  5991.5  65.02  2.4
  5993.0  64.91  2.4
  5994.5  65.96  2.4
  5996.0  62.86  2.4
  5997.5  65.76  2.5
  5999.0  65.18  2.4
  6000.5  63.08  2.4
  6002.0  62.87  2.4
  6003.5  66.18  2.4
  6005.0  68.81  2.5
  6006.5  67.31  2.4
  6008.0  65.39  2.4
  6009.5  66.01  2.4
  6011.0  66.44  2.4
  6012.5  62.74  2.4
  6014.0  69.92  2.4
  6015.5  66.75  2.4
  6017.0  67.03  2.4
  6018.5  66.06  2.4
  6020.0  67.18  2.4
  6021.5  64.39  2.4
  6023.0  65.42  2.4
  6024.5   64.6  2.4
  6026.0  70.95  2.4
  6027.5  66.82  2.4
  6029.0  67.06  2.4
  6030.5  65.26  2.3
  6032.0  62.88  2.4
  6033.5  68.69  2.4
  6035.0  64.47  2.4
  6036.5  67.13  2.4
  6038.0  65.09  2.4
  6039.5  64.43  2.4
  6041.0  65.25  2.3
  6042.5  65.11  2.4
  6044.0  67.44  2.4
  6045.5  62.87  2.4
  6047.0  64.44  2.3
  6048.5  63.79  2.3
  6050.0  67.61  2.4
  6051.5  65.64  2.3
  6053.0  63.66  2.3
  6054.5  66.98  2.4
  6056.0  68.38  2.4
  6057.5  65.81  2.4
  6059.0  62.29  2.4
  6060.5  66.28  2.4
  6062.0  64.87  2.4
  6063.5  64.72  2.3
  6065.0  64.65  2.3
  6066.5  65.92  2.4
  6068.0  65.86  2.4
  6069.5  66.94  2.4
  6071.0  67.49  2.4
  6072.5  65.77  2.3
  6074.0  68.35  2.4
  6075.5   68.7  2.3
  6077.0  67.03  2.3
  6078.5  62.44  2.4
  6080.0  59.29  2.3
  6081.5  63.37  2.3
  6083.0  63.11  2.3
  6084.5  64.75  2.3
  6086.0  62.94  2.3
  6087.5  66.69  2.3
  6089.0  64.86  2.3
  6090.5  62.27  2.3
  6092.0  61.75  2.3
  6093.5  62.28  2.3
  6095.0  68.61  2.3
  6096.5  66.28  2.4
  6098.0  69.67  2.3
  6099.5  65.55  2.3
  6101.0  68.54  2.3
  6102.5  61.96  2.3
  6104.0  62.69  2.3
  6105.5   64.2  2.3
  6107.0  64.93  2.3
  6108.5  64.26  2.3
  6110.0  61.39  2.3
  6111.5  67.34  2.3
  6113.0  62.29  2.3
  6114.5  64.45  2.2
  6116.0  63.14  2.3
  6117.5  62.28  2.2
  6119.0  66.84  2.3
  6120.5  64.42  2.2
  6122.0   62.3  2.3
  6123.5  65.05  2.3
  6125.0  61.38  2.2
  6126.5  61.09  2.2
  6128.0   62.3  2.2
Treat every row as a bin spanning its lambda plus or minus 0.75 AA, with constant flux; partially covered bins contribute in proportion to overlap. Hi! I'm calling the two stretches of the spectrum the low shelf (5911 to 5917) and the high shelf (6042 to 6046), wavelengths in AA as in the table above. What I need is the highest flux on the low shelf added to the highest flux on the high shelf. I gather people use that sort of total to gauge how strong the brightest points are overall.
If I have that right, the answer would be 135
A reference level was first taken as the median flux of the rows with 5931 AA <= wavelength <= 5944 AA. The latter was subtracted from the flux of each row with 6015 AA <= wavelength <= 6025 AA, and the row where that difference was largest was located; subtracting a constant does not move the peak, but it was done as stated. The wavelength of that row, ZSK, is 6020.0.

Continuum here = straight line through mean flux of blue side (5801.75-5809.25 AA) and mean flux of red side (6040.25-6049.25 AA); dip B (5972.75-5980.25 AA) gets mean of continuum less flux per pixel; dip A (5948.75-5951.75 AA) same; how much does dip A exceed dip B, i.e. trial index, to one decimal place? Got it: -0.6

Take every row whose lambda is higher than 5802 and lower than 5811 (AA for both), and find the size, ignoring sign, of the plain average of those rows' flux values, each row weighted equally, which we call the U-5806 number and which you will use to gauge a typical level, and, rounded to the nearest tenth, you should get 68.2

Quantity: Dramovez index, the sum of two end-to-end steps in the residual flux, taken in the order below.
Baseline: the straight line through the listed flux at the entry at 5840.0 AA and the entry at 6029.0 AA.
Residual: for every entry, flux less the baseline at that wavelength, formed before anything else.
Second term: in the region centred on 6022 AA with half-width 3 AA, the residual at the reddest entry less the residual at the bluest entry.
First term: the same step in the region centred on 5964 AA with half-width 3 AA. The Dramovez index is -2.8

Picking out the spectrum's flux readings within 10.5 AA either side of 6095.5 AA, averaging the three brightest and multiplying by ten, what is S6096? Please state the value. 689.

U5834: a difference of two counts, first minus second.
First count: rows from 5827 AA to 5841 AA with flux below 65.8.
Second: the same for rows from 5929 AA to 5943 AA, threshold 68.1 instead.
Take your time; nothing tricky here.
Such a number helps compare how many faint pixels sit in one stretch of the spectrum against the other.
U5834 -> -4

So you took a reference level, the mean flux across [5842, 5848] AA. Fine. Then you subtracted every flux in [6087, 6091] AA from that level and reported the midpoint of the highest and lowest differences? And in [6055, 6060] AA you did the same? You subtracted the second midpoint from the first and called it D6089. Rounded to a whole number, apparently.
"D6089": 1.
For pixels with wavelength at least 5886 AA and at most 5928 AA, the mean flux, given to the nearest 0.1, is 64.4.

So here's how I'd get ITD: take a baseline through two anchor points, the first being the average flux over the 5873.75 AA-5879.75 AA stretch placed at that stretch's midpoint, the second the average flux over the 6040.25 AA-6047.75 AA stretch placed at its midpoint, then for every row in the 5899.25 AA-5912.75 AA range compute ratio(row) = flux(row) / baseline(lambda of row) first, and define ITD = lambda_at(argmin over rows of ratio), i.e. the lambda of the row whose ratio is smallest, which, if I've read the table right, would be 5904.5 AA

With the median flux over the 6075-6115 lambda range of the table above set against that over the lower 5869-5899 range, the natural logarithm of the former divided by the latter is -0.027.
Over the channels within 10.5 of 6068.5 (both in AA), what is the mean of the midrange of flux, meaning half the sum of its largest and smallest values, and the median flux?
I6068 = 65.7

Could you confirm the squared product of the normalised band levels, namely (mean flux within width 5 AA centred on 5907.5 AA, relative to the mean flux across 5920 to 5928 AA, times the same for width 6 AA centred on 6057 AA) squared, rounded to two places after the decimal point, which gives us 0.93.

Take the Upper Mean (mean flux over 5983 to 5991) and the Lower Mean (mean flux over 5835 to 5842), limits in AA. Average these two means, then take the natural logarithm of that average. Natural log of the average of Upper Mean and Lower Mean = 4.19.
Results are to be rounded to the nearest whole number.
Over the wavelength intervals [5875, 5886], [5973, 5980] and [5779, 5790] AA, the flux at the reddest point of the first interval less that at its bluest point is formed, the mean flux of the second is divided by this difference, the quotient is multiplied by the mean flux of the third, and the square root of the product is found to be 36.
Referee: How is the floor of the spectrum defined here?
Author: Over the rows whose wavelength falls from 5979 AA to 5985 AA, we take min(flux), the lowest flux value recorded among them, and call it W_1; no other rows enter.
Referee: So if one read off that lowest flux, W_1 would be 64.21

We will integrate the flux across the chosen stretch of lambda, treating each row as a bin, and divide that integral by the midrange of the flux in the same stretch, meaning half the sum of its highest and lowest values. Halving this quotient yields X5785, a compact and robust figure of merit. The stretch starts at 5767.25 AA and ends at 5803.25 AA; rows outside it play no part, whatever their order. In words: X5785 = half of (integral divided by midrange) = 18.3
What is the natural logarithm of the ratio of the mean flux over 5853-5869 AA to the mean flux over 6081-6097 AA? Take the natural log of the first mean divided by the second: 0.010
